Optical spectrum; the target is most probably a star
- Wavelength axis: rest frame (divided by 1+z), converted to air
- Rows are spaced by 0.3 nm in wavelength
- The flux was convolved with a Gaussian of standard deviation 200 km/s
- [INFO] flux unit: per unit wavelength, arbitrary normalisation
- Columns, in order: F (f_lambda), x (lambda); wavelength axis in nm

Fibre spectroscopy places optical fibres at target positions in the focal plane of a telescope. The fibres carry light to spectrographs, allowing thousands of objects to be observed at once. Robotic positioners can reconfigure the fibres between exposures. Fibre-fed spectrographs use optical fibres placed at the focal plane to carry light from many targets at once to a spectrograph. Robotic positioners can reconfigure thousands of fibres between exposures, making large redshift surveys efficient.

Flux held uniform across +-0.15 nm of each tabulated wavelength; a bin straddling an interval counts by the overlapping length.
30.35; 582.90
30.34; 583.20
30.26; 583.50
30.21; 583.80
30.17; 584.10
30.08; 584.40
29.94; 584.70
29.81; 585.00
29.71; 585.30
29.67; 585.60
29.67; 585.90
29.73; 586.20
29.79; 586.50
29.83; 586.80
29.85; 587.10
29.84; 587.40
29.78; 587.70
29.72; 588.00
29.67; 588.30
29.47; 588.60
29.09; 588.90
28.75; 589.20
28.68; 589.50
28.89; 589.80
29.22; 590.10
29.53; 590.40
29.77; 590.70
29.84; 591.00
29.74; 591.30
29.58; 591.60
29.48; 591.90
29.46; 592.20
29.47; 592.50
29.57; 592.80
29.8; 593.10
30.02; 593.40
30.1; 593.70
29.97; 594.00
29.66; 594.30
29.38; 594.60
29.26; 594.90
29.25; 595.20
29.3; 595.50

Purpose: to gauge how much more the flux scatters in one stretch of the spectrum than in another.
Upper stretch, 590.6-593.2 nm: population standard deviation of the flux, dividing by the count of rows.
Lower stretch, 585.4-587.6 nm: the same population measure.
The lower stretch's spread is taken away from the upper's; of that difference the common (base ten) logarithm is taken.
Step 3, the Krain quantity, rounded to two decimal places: -1.14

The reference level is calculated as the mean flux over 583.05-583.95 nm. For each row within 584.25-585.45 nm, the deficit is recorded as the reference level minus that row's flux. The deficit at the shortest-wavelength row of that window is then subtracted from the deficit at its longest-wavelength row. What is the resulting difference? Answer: 0.4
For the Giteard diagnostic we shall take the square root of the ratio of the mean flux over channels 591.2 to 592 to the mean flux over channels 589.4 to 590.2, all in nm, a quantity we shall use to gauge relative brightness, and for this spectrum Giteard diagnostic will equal 1.01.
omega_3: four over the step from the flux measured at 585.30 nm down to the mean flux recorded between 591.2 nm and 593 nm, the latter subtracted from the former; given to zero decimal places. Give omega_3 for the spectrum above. 25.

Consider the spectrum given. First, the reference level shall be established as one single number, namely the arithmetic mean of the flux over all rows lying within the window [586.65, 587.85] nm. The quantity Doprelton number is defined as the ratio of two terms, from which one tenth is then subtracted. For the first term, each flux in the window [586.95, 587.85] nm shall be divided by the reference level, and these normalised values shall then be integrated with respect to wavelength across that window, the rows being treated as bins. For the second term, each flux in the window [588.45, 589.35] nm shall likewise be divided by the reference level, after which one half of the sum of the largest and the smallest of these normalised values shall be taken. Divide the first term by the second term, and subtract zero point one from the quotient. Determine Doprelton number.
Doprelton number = 0.822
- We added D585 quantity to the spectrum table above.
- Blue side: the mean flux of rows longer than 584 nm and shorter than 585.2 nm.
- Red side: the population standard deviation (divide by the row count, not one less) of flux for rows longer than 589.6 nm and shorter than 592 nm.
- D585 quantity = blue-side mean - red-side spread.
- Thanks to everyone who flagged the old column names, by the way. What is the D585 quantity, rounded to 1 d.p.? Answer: 29.7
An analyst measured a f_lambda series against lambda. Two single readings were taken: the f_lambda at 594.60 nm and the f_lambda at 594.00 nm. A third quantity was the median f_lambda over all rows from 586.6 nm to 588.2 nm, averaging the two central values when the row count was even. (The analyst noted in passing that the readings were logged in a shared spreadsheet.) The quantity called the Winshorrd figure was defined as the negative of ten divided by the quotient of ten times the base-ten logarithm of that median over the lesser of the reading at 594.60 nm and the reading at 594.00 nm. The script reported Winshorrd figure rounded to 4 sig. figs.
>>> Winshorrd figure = -19.92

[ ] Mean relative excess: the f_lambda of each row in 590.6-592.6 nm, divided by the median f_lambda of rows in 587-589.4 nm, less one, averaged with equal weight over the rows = -0.0025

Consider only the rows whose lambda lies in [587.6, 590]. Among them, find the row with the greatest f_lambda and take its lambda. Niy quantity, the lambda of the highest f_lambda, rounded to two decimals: 587.70 nm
